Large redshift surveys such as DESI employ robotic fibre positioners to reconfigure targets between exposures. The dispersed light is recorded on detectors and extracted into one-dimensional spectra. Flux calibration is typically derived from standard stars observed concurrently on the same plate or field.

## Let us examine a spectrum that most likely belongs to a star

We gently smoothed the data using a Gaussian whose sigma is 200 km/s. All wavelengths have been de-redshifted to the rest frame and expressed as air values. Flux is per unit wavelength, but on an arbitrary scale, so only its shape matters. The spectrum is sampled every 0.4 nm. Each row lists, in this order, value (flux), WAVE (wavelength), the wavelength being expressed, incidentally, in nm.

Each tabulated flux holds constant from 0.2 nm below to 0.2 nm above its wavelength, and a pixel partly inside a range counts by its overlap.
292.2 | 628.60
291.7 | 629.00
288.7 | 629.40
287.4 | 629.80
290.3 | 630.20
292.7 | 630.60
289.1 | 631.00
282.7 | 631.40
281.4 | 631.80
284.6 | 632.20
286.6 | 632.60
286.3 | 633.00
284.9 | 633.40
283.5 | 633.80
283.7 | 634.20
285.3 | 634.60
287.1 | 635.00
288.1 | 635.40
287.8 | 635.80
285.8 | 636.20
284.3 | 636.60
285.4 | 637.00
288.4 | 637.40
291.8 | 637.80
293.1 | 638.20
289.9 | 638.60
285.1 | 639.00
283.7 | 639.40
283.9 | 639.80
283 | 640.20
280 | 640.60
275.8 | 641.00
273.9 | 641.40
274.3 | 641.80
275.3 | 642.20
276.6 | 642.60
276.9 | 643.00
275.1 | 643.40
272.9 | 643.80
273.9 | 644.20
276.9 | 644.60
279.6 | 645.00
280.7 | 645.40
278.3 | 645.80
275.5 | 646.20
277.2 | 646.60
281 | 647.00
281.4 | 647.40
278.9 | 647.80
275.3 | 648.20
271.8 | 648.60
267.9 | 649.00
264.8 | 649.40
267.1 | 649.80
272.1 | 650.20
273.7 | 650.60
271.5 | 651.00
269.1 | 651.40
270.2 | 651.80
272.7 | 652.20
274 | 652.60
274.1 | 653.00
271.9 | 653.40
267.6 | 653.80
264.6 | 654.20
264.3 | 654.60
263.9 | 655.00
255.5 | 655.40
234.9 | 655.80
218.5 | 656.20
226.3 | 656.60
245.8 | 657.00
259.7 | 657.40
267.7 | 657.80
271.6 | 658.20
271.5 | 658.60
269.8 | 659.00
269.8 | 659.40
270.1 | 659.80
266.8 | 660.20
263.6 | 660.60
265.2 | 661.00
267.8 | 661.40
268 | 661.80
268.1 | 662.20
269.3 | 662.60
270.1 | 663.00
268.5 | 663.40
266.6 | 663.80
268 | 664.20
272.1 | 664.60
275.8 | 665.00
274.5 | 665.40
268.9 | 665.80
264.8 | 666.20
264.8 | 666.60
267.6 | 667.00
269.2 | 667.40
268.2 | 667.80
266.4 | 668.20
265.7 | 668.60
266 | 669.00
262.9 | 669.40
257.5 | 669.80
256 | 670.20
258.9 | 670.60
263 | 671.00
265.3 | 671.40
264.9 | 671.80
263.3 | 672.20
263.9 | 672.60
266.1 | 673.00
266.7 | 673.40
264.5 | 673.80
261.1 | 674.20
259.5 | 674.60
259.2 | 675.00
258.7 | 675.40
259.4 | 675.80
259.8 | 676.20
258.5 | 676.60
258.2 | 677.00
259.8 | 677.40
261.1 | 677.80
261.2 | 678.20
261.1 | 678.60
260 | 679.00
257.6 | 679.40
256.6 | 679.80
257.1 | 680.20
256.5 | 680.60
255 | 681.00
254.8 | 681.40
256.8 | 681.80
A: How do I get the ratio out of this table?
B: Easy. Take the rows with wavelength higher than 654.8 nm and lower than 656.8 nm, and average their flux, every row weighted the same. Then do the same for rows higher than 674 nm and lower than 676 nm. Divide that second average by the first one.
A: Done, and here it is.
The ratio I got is 1.08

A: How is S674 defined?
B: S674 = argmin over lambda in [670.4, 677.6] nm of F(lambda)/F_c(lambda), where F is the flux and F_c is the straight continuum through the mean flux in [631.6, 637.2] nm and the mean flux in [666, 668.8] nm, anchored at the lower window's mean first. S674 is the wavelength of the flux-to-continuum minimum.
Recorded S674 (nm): 670.60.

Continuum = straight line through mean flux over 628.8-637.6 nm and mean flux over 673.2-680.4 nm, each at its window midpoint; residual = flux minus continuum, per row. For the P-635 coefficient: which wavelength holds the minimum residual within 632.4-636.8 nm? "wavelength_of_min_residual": 633.80 nm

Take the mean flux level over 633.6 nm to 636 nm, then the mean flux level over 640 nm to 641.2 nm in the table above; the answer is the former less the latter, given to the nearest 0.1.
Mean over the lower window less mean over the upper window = 6.3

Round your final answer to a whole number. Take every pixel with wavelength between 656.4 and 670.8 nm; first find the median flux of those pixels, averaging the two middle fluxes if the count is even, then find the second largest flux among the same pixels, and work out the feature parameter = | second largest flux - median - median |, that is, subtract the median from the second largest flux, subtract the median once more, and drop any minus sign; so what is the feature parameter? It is 261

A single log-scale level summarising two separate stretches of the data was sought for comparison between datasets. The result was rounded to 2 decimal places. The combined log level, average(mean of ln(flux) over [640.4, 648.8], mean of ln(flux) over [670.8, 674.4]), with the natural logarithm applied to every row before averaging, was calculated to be 5.60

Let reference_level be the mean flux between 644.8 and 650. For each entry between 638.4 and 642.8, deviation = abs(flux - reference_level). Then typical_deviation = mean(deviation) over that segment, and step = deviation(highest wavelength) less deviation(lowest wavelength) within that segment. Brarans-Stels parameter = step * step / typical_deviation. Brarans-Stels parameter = 34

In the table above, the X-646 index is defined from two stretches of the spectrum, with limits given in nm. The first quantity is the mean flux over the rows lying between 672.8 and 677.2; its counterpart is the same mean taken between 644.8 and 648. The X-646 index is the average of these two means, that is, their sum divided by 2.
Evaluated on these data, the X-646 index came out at 270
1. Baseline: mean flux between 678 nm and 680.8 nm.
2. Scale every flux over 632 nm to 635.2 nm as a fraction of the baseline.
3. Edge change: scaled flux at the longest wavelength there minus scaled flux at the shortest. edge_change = 0.010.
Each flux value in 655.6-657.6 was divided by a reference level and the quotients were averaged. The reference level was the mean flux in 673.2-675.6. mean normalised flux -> 0.91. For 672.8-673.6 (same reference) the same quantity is 1.02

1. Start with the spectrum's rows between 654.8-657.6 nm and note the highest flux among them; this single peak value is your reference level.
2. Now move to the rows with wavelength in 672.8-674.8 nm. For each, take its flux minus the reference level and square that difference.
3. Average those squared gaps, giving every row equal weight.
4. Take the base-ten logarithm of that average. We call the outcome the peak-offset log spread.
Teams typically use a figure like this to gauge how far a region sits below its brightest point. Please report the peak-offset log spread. 0.91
